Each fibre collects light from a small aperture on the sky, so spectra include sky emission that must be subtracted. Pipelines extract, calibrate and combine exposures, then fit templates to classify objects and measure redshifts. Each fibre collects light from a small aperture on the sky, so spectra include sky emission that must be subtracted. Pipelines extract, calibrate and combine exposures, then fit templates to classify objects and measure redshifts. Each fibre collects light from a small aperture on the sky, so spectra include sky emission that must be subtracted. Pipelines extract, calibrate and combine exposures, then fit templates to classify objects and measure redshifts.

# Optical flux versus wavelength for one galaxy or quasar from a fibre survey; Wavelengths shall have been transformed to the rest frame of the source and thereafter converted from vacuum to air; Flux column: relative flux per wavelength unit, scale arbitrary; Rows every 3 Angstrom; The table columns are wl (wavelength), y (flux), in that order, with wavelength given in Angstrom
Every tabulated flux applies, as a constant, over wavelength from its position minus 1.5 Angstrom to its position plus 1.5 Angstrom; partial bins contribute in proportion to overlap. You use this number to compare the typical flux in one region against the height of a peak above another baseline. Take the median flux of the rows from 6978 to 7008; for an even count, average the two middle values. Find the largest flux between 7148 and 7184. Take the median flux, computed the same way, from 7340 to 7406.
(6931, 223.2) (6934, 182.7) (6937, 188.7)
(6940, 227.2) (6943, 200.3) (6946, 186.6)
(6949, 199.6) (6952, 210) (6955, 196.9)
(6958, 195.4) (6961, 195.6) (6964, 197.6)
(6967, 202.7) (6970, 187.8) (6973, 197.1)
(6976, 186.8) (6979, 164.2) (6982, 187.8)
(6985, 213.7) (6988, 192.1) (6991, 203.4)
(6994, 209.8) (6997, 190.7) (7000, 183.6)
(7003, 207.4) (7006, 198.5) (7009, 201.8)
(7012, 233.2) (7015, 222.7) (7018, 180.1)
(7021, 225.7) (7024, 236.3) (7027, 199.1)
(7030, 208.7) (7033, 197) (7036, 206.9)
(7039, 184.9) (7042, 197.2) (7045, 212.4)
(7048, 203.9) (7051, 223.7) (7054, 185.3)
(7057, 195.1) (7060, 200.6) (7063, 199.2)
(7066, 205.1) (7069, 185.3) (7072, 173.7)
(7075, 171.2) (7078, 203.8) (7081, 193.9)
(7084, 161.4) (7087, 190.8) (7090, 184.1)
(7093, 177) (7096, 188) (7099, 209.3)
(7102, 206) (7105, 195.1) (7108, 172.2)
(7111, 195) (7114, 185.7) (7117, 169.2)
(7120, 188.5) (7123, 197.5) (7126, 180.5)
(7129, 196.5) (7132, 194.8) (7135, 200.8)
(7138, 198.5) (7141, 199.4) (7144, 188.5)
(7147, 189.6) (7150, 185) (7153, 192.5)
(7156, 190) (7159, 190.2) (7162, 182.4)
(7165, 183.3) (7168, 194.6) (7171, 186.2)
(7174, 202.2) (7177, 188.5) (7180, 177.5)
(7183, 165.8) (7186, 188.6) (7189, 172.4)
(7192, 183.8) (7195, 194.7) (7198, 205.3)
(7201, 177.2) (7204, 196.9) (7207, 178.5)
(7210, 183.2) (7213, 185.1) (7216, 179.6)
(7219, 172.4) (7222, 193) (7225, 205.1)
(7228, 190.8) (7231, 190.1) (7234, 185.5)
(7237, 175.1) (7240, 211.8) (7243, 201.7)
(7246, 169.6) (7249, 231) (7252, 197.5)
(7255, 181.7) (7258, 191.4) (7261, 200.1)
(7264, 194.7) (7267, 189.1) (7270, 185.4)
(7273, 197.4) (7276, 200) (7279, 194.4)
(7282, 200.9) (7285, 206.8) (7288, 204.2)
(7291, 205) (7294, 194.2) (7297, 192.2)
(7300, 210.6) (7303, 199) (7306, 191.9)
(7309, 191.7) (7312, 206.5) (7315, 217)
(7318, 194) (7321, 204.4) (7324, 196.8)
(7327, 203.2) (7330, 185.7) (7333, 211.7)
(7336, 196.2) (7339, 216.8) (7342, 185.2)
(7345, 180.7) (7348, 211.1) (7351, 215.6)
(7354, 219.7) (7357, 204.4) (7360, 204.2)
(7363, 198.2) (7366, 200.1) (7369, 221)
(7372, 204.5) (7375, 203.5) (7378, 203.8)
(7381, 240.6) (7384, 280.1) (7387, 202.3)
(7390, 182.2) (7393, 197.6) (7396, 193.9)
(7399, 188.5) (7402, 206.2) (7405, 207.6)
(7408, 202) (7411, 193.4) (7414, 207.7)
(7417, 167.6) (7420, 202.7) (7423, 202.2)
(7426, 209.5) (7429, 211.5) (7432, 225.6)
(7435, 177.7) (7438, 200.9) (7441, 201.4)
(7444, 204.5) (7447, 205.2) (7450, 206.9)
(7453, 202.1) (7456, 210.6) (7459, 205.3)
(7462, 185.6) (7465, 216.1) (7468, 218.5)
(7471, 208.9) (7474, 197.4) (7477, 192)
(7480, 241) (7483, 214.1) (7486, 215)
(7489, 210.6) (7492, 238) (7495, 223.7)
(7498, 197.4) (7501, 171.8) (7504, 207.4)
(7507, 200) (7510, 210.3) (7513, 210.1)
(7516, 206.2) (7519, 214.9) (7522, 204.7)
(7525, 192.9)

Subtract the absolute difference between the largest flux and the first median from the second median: 197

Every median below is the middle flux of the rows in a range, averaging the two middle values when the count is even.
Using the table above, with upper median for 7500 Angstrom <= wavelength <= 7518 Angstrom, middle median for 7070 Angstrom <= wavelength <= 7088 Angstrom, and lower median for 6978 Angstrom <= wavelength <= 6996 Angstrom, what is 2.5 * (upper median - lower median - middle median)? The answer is -433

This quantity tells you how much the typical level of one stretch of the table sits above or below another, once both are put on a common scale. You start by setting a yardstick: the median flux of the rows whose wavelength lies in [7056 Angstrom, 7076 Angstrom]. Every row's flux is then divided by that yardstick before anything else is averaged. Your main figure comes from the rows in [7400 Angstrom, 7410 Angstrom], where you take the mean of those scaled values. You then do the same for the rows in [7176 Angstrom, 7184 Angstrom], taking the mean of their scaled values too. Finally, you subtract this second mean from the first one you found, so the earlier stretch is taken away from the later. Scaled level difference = 0.14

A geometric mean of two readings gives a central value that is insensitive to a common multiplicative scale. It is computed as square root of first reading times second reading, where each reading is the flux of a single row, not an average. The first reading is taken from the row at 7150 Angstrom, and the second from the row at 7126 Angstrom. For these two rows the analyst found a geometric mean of 183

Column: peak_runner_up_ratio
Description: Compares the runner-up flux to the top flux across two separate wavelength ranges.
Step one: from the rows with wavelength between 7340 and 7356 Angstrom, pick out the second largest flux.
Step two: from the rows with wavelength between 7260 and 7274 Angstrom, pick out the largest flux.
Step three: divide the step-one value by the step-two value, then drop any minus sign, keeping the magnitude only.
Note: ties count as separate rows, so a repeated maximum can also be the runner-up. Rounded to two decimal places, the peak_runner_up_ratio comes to 1.08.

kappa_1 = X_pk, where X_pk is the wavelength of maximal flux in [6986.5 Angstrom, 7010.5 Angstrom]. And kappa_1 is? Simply 6994 Angstrom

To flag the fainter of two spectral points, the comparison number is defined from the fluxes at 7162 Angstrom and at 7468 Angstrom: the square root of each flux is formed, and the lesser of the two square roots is 13.5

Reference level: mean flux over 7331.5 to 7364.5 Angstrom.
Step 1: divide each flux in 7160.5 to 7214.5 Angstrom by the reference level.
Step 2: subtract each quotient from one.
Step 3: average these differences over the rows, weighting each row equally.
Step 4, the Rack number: 0.09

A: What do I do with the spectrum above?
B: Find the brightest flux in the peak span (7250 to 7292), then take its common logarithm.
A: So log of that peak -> 2.316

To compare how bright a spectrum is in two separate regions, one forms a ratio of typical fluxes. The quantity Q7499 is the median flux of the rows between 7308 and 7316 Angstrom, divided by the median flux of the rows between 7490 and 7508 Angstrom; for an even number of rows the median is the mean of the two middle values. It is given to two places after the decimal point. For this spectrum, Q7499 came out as 1.01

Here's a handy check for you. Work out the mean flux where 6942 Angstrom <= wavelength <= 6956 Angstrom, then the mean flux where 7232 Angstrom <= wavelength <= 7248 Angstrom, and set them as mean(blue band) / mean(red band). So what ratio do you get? 1.05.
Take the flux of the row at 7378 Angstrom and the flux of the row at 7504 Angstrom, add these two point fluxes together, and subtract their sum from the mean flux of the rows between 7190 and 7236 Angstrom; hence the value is -223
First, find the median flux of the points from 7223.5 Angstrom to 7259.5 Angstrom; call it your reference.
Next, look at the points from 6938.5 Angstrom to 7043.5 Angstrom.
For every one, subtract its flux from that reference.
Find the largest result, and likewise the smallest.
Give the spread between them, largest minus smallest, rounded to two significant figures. 72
